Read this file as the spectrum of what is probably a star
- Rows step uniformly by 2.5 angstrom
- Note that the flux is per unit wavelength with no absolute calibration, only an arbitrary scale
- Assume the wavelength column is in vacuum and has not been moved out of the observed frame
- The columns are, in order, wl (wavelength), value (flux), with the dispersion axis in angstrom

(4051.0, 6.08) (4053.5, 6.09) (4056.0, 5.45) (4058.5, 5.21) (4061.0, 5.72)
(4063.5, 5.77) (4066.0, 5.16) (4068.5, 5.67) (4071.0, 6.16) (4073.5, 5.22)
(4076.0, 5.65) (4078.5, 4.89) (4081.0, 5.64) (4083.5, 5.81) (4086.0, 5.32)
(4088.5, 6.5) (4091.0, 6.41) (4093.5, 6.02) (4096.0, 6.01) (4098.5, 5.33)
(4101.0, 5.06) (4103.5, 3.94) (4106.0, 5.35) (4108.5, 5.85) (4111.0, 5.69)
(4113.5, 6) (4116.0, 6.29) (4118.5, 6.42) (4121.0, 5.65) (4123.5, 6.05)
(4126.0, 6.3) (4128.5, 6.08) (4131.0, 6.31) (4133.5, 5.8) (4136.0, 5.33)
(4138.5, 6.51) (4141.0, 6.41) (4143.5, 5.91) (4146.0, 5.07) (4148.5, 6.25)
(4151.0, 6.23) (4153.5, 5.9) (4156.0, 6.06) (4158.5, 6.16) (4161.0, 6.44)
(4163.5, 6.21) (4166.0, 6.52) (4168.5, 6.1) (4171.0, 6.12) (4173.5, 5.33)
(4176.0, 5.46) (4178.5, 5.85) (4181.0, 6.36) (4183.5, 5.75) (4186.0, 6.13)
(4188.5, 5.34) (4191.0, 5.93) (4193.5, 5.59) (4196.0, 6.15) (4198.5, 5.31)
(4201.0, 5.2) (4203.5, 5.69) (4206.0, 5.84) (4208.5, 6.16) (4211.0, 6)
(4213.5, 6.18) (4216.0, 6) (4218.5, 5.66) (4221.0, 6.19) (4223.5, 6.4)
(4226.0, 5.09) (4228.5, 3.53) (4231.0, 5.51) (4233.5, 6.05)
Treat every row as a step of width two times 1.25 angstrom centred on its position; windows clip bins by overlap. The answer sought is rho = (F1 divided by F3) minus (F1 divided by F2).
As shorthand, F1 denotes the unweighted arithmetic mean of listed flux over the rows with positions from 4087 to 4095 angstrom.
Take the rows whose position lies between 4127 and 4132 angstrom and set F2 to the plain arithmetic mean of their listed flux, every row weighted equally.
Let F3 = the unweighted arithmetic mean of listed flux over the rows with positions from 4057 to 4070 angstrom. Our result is 0.13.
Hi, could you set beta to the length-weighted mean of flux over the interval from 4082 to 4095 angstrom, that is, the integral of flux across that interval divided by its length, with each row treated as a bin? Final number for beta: 6.0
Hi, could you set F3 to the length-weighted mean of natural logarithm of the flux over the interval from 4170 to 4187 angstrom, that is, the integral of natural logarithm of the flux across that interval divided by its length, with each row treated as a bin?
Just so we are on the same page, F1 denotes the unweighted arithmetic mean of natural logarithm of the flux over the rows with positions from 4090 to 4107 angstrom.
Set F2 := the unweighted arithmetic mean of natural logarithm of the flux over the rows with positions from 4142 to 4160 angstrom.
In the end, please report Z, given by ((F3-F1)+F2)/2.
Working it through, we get 0.930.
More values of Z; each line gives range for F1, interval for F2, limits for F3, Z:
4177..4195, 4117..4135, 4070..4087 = 0.873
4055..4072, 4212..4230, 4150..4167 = 0.904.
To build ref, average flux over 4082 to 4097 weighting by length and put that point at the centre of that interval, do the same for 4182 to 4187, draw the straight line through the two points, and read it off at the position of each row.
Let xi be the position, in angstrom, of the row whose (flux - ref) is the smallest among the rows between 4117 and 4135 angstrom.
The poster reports 4121.0 angstrom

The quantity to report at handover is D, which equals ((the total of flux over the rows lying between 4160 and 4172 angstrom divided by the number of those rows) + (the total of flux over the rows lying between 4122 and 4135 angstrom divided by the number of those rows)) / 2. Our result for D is 6.2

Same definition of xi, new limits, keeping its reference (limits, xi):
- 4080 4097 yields 4086.0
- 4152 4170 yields 4153.5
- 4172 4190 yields 4173.5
